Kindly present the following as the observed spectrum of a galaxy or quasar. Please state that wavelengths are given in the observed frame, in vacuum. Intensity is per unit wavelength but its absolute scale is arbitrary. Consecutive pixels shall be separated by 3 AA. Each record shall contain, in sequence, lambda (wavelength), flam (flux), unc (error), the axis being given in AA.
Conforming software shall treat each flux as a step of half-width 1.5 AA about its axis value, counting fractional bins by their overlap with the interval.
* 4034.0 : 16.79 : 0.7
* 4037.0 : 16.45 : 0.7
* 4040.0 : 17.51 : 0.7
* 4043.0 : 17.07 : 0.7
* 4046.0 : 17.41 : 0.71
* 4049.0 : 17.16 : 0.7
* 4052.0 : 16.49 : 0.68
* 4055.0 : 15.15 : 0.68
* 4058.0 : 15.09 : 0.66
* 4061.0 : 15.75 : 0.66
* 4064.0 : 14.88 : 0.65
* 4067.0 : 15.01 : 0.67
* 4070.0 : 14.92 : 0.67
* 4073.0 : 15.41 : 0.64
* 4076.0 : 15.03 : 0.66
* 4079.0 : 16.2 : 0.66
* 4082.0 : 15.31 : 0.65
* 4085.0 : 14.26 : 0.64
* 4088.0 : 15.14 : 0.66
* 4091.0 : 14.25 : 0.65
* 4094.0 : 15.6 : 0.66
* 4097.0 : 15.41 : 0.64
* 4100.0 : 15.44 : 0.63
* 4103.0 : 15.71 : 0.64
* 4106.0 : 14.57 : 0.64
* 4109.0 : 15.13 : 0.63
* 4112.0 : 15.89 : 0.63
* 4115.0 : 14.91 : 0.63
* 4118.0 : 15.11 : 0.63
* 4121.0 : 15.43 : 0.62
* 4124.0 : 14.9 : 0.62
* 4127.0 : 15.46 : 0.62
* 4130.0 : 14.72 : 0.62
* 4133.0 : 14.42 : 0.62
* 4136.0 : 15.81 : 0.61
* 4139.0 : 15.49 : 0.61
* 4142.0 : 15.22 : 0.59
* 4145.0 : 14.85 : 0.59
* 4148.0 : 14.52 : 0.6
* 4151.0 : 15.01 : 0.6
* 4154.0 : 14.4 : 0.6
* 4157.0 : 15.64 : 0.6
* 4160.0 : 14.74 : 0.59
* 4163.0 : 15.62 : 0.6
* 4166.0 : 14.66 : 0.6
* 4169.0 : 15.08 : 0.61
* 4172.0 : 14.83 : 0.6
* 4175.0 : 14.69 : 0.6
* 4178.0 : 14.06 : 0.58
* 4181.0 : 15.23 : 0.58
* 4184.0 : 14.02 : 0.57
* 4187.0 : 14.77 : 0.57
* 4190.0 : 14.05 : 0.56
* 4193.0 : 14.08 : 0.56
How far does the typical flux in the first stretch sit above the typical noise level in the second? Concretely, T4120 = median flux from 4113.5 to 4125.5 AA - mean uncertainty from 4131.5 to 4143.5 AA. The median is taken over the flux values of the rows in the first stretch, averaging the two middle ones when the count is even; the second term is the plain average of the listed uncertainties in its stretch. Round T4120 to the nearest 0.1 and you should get 14.4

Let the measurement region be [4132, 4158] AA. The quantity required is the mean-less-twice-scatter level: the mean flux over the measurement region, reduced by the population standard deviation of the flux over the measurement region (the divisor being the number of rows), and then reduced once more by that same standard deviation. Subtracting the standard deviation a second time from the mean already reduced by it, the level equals 14.03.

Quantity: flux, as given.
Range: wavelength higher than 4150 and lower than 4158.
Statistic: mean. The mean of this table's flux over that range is 15.0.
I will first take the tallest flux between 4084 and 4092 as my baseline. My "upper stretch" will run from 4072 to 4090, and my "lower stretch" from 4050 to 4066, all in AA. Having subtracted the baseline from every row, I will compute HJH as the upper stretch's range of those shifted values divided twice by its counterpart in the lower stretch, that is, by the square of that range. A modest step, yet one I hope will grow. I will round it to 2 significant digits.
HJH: 0.75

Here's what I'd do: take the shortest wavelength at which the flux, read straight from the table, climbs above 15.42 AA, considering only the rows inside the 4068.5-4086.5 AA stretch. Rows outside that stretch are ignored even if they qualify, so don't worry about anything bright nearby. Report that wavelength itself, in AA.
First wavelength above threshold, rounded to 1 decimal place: 4079.0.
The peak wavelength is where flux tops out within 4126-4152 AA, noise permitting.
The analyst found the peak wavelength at 4136.0 AA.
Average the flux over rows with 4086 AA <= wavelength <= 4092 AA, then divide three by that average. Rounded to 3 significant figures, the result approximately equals 0.204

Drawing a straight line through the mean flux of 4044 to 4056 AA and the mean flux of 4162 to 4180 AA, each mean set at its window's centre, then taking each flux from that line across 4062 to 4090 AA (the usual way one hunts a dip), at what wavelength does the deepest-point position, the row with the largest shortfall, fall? 4085.0 AA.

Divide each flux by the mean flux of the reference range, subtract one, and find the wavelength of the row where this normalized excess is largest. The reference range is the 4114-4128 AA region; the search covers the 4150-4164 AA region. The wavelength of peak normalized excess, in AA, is 4157.0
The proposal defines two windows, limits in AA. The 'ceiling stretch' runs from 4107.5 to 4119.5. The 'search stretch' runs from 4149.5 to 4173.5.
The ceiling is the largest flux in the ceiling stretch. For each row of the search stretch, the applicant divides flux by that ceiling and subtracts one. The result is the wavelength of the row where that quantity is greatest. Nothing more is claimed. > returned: 4157.0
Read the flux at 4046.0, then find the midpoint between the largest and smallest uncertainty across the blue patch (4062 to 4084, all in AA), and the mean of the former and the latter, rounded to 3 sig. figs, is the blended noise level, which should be 9.03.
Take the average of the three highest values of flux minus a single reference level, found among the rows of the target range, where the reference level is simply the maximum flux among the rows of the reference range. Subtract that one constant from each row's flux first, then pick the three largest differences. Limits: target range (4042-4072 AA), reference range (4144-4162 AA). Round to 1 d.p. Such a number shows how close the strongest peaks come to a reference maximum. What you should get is 1.6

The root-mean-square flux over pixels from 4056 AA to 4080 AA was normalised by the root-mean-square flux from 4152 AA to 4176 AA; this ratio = 1.02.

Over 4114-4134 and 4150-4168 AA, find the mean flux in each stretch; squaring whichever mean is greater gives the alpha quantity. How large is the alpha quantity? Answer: 225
